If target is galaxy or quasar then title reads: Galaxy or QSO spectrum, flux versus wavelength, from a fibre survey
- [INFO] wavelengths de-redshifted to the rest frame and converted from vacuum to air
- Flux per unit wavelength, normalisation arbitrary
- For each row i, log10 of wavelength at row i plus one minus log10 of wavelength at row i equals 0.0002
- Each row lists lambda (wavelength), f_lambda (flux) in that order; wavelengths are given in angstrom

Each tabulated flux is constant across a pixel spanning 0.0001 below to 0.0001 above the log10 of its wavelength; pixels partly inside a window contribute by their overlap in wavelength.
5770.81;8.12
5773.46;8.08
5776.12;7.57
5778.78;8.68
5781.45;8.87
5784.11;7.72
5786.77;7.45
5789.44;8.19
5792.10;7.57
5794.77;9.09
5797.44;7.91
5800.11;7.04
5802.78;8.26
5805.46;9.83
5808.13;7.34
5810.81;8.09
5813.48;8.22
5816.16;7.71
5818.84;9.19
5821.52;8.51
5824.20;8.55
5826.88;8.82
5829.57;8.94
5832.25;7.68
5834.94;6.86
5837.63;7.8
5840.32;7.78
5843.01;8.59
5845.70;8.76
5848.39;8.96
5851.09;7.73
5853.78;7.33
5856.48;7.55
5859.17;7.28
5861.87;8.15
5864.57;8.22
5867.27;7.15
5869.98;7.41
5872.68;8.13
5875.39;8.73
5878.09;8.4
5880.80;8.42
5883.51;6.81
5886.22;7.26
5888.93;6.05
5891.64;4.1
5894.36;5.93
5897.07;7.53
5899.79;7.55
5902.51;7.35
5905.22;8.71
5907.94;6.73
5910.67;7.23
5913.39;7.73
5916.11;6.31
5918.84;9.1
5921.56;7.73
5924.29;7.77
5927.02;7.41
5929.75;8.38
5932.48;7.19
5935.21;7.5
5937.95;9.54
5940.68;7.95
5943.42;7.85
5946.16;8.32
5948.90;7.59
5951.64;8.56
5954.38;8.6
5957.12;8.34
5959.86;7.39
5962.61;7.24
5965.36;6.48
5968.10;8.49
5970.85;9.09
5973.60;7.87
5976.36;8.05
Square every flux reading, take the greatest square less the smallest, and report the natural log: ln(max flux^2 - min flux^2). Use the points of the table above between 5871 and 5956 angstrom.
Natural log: 4.3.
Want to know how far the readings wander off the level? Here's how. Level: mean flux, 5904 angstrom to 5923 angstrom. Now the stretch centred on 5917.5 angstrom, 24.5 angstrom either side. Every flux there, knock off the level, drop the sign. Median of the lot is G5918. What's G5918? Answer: 0.36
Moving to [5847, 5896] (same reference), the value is 0.54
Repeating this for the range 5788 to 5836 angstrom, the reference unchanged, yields 0.61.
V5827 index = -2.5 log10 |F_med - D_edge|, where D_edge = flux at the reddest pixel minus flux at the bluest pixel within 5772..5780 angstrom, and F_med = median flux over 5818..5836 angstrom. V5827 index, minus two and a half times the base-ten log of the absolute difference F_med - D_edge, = -2.25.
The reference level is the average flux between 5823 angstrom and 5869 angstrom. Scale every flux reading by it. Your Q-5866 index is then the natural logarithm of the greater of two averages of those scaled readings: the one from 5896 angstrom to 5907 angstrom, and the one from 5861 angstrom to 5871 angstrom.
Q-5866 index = -0.03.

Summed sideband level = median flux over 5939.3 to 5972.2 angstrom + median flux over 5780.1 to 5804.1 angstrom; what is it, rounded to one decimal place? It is 16.0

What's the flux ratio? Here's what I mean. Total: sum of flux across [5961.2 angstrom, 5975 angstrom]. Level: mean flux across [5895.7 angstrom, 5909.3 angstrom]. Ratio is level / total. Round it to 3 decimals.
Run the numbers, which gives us 0.193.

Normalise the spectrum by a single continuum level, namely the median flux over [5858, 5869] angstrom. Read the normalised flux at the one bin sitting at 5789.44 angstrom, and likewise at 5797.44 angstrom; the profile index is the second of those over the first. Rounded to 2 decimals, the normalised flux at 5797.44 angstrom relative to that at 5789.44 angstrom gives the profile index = 0.97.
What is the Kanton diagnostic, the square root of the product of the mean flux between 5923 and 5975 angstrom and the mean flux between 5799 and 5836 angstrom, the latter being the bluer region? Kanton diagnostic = 8.10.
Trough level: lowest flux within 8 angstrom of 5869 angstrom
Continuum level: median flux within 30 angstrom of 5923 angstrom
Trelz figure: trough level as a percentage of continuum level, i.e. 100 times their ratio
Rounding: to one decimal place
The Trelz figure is 93.3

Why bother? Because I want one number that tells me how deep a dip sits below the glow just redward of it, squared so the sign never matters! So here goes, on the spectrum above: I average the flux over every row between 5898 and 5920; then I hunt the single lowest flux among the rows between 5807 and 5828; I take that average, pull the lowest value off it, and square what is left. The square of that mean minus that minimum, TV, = 0.1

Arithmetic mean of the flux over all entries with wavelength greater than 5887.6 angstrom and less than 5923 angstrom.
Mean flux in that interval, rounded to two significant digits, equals 7.1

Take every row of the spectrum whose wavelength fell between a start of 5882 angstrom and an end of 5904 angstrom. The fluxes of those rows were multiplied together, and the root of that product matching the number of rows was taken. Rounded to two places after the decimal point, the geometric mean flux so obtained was 6.46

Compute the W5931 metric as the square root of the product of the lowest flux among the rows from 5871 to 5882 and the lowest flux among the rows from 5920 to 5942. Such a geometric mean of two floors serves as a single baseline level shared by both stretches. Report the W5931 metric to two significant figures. 7.6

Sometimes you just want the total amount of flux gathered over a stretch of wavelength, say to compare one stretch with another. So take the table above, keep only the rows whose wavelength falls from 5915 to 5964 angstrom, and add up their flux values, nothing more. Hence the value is 143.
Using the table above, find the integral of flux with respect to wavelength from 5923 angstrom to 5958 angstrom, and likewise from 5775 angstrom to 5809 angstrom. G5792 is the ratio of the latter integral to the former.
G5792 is 0.98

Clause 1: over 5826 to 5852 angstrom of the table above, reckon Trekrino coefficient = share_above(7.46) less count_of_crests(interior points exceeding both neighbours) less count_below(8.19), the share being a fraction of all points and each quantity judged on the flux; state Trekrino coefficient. -7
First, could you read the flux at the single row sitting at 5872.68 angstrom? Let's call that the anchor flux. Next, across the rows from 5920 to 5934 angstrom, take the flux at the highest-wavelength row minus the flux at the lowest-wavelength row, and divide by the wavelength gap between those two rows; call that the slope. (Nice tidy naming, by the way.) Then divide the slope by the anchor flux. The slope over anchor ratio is -0.0061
